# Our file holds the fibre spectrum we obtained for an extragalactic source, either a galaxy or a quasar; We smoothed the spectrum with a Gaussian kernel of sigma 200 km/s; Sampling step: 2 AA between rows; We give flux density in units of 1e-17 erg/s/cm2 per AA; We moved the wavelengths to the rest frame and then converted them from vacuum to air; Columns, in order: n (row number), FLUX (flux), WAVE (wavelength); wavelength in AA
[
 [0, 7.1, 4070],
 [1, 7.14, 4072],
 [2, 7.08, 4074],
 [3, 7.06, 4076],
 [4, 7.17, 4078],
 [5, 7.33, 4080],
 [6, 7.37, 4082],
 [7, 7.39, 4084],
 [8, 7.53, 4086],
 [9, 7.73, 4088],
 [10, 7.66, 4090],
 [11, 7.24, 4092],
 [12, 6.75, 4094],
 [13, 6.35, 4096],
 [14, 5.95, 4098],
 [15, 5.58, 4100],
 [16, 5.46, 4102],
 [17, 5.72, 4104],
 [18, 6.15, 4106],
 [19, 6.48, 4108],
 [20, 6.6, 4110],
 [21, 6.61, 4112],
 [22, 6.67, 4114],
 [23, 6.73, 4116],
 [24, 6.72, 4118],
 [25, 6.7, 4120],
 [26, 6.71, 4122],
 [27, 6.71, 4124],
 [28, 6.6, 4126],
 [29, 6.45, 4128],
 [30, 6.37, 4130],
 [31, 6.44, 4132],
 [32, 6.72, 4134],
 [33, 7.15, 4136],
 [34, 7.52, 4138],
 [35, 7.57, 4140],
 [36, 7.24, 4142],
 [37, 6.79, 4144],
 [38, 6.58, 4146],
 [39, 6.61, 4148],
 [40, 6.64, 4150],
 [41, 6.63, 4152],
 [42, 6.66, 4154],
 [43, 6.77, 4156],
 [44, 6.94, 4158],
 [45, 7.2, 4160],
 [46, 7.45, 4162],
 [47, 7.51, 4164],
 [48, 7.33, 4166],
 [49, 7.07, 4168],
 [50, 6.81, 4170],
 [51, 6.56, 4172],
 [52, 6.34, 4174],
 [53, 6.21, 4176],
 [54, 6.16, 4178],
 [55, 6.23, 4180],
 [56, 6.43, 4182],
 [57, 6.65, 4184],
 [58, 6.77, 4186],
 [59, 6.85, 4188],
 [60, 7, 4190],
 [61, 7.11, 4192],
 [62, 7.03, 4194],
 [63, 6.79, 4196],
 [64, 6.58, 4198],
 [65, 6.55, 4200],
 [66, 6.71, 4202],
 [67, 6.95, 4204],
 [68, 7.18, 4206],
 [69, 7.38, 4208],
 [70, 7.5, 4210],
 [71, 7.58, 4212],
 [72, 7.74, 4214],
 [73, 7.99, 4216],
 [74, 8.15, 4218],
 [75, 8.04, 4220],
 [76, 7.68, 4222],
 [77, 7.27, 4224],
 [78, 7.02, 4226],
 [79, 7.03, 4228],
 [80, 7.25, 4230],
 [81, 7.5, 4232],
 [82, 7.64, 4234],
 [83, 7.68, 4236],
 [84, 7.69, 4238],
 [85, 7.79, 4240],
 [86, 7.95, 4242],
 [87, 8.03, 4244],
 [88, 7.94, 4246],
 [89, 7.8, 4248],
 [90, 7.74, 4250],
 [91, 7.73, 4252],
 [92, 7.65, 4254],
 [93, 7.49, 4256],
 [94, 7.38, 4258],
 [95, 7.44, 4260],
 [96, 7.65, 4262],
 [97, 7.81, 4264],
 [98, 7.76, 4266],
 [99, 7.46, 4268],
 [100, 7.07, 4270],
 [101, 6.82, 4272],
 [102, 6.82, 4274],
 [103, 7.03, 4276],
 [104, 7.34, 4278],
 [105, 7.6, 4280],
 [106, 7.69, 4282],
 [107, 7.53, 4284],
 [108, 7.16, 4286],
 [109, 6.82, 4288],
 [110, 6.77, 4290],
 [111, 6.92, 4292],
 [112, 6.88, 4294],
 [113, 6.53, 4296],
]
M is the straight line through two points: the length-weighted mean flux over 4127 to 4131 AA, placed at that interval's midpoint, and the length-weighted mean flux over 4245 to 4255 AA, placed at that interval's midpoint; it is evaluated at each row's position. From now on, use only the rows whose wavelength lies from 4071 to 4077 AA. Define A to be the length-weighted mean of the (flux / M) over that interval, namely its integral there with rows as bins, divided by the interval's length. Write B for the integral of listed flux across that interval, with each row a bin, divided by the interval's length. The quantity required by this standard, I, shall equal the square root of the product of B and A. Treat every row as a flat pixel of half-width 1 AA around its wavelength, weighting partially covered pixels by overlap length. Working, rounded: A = 1.22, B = 7.1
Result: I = 2.9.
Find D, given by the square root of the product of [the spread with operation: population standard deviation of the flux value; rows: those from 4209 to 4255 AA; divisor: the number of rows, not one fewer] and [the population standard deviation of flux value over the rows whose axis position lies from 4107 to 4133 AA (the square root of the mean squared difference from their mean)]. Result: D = 0.19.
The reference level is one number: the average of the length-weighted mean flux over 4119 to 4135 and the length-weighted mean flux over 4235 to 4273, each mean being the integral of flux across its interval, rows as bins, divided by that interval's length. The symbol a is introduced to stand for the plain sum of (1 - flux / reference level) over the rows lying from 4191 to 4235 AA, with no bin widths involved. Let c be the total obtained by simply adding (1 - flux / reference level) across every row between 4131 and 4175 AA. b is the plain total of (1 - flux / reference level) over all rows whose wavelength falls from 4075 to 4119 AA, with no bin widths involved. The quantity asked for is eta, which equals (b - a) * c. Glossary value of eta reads 1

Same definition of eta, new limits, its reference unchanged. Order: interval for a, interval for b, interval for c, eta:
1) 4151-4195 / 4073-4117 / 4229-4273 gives 0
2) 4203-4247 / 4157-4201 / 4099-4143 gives 4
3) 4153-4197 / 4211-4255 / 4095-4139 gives -5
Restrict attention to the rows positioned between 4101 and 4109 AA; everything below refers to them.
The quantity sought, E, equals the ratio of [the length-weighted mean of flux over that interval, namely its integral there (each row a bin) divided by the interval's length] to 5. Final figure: 1.19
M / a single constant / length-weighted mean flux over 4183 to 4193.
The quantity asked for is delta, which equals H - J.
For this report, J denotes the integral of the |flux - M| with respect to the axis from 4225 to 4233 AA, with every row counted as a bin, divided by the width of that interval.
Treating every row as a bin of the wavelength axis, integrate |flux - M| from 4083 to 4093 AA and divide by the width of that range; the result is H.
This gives 0.31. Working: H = 0.63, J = 0.3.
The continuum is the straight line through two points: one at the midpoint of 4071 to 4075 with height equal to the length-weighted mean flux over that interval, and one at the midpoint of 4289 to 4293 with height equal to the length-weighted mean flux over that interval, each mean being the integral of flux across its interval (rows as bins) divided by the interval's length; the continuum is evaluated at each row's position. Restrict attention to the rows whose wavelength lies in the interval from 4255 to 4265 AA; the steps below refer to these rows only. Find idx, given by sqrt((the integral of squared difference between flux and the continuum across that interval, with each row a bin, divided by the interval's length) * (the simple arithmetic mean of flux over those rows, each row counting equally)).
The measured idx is 1.90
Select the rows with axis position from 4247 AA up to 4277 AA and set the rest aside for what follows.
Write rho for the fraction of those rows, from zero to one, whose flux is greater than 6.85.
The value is 0.9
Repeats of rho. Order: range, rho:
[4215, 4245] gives 1.0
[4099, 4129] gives 0.0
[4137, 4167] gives 0.5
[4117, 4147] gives 0.3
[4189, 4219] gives 0.7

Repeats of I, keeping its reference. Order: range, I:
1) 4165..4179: 2.5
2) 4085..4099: 2.9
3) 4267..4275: 2.5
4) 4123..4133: 2.6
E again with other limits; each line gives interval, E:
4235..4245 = 1.57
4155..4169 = 1.44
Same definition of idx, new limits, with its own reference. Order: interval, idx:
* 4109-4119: 1.03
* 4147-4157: 0.92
